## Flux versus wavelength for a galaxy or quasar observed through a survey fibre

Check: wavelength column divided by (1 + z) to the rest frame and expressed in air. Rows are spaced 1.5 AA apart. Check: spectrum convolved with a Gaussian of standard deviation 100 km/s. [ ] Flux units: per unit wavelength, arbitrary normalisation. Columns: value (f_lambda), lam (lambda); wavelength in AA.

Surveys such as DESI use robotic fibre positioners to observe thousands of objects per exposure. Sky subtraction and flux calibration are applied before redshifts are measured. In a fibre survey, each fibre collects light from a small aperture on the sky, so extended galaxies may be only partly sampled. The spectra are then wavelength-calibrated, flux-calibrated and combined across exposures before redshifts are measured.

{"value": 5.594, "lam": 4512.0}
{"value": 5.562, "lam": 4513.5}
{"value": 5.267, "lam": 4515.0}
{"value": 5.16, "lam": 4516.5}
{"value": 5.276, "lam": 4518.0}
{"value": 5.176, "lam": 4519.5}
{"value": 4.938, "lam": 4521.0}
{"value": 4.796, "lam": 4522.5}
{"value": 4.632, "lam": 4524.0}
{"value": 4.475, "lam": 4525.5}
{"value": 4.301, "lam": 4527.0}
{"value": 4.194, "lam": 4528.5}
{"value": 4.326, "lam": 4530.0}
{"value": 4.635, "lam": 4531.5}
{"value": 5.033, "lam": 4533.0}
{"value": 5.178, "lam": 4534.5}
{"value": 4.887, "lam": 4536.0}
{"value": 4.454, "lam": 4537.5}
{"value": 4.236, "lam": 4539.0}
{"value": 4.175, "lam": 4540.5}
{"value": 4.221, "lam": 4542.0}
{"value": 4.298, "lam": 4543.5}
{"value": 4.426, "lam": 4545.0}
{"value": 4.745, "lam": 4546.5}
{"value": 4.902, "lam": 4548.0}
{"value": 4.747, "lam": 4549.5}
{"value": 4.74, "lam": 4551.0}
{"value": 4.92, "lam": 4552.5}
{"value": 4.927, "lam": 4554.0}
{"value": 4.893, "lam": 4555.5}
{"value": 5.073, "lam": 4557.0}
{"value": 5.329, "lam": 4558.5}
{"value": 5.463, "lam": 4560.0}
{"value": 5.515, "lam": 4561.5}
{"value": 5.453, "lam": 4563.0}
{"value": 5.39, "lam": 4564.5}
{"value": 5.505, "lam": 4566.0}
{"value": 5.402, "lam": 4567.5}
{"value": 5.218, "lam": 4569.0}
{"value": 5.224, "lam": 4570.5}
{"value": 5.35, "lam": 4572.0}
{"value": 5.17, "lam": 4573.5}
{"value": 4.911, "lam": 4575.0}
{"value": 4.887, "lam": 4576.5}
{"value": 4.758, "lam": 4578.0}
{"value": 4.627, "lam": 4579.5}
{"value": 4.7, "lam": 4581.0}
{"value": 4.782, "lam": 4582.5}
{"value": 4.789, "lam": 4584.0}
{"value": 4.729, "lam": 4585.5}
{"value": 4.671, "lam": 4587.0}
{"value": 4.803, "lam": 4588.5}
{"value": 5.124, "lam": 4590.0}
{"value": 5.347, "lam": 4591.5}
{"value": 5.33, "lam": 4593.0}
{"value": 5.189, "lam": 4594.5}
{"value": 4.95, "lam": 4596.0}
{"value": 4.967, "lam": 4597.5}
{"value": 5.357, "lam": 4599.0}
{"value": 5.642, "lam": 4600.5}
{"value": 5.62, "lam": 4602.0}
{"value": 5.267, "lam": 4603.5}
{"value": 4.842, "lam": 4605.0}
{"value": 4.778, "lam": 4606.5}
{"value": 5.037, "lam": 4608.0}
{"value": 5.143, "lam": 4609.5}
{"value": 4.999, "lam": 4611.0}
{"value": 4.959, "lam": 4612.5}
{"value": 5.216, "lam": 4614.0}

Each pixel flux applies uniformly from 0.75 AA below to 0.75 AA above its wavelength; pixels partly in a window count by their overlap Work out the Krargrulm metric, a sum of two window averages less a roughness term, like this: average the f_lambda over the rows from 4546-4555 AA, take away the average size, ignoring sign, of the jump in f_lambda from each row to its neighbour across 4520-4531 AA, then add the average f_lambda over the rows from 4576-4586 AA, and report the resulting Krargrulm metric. 9.4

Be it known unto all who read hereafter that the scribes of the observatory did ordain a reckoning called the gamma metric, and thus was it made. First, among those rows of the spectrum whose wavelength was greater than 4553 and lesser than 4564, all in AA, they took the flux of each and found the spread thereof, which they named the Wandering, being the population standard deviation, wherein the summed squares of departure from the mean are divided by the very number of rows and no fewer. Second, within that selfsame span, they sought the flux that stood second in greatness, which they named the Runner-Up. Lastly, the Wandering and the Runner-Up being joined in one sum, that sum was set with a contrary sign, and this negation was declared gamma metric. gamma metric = -5.7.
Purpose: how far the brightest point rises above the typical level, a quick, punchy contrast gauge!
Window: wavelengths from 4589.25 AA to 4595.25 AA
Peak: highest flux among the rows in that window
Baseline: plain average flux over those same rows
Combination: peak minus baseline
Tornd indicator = 0.10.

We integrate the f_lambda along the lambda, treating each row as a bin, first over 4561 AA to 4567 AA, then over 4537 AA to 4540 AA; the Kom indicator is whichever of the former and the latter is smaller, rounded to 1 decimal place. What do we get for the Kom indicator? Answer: 13.0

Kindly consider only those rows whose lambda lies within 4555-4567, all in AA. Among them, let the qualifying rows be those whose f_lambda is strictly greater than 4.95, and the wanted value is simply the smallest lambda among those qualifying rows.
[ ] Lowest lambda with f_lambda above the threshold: 4557.0 AA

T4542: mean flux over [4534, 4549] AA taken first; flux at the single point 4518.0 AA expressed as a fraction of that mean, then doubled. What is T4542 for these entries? 2.32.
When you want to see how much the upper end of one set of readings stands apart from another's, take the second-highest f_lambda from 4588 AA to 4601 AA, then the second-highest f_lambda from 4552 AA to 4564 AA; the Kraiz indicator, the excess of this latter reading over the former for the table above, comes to 0.11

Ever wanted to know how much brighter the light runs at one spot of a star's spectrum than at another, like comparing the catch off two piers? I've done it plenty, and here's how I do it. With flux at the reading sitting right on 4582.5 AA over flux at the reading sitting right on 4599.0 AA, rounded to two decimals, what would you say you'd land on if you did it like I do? 0.89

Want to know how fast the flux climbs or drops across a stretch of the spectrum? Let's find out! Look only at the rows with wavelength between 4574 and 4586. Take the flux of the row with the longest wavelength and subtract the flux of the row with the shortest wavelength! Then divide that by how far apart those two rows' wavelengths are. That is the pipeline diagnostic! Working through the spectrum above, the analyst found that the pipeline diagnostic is -0.02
